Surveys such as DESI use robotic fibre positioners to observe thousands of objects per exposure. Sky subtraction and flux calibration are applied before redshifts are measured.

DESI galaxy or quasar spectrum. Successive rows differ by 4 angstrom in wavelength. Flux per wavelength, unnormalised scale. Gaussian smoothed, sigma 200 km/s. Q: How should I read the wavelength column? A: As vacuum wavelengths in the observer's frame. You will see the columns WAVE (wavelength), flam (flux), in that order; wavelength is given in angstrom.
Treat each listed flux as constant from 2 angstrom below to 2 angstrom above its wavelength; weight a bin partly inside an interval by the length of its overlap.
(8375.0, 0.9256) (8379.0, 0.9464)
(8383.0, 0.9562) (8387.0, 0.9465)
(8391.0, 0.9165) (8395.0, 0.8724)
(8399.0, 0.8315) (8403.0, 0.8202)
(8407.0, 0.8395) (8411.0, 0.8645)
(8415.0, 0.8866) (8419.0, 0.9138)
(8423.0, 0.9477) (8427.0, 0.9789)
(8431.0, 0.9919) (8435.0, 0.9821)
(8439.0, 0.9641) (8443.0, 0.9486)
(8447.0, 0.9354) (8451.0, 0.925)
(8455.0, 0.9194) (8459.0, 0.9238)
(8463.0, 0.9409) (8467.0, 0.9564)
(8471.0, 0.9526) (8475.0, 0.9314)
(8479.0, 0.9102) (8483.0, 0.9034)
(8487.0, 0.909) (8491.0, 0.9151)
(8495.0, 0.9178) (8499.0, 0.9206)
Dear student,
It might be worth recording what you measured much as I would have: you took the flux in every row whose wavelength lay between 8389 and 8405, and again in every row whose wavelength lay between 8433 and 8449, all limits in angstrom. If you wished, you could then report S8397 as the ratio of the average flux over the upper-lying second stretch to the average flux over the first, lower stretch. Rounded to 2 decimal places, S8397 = 1.11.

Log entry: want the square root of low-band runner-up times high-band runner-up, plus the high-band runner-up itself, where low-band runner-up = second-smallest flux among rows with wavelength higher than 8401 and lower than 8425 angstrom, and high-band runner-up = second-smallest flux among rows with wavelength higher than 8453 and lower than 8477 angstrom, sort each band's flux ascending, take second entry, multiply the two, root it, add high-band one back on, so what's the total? 1.80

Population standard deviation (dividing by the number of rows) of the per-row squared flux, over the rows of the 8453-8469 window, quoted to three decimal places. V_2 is 0.028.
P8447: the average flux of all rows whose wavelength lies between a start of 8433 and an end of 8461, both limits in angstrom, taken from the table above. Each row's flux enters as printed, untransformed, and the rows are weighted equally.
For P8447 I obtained 0.943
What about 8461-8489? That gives 0.929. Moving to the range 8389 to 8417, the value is 0.862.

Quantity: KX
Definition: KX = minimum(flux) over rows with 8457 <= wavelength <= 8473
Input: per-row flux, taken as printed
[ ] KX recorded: 0.9238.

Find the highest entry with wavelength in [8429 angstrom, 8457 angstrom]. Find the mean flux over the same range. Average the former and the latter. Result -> 0.972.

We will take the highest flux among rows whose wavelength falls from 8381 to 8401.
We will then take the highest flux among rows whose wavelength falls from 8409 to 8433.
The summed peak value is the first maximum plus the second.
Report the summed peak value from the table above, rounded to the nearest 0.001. 1.948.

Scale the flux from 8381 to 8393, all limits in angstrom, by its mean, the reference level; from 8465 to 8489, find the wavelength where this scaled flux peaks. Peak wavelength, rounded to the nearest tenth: 8467.0 angstrom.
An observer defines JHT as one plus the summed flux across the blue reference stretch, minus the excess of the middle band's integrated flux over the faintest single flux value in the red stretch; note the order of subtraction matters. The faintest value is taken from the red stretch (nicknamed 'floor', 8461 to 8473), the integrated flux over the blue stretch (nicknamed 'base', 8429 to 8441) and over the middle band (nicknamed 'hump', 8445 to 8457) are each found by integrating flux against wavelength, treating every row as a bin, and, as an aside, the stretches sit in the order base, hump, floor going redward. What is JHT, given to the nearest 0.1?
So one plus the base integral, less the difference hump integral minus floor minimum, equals 2.6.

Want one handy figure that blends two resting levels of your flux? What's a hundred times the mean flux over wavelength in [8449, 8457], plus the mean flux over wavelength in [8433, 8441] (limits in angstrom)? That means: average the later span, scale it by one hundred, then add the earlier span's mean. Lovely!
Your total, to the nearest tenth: 93.2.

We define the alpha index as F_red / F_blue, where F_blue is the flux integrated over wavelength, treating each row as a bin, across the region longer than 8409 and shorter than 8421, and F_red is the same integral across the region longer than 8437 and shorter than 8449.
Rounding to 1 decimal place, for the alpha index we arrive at 1.1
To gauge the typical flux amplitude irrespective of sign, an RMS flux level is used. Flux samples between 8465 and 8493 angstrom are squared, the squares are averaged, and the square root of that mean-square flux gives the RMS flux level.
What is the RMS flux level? 0.93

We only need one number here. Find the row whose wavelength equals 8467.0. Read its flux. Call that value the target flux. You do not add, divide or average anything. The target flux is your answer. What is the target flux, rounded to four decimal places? 0.9564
